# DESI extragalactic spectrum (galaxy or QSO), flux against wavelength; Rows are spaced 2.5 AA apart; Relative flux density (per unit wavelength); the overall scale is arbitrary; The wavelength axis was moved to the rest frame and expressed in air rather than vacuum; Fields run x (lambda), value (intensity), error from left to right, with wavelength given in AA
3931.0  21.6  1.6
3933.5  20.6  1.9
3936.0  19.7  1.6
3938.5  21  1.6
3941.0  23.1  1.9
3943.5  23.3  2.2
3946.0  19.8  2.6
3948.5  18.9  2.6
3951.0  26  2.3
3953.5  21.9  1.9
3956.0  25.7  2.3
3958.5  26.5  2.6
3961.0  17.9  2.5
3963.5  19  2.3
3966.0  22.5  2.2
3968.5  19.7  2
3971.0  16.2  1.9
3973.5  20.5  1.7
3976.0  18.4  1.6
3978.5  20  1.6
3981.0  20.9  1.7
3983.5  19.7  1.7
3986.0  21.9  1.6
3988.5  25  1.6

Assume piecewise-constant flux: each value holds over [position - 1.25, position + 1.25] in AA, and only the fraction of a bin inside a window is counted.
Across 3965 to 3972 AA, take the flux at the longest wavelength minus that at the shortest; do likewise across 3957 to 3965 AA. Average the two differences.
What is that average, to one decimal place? -6.9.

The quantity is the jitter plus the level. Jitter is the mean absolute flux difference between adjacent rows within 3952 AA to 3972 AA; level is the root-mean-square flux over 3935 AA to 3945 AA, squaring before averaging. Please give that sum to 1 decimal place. 25.3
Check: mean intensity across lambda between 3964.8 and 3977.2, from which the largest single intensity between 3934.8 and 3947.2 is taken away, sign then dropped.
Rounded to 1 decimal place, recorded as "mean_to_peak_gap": 3.8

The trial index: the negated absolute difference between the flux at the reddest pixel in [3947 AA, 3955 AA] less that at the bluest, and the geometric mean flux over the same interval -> -19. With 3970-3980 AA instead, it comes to -15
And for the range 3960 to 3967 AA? -15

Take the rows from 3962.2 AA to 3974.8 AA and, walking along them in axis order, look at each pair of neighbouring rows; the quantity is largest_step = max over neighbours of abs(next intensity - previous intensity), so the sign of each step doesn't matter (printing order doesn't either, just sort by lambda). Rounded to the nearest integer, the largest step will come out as 4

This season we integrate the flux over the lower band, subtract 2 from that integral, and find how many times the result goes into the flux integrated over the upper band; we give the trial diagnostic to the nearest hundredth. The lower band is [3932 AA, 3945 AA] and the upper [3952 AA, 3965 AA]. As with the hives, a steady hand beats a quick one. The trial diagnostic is 1.04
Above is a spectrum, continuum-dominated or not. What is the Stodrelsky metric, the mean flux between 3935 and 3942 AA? 21.3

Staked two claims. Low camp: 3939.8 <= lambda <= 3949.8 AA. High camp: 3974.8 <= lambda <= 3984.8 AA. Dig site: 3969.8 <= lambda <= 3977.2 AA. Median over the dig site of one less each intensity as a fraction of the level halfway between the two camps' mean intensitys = 0.10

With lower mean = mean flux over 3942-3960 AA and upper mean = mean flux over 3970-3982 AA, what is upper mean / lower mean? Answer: 0.83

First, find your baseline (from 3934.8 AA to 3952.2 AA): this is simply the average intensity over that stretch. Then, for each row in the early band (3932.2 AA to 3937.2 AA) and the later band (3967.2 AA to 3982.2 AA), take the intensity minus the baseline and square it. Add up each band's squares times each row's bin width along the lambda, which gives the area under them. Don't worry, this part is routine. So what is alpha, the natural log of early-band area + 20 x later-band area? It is 7.8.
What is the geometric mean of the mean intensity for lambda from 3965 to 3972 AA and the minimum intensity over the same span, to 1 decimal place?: 17.8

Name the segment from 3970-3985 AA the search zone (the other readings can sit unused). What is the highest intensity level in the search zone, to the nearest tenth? 20.9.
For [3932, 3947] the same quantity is 23.3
